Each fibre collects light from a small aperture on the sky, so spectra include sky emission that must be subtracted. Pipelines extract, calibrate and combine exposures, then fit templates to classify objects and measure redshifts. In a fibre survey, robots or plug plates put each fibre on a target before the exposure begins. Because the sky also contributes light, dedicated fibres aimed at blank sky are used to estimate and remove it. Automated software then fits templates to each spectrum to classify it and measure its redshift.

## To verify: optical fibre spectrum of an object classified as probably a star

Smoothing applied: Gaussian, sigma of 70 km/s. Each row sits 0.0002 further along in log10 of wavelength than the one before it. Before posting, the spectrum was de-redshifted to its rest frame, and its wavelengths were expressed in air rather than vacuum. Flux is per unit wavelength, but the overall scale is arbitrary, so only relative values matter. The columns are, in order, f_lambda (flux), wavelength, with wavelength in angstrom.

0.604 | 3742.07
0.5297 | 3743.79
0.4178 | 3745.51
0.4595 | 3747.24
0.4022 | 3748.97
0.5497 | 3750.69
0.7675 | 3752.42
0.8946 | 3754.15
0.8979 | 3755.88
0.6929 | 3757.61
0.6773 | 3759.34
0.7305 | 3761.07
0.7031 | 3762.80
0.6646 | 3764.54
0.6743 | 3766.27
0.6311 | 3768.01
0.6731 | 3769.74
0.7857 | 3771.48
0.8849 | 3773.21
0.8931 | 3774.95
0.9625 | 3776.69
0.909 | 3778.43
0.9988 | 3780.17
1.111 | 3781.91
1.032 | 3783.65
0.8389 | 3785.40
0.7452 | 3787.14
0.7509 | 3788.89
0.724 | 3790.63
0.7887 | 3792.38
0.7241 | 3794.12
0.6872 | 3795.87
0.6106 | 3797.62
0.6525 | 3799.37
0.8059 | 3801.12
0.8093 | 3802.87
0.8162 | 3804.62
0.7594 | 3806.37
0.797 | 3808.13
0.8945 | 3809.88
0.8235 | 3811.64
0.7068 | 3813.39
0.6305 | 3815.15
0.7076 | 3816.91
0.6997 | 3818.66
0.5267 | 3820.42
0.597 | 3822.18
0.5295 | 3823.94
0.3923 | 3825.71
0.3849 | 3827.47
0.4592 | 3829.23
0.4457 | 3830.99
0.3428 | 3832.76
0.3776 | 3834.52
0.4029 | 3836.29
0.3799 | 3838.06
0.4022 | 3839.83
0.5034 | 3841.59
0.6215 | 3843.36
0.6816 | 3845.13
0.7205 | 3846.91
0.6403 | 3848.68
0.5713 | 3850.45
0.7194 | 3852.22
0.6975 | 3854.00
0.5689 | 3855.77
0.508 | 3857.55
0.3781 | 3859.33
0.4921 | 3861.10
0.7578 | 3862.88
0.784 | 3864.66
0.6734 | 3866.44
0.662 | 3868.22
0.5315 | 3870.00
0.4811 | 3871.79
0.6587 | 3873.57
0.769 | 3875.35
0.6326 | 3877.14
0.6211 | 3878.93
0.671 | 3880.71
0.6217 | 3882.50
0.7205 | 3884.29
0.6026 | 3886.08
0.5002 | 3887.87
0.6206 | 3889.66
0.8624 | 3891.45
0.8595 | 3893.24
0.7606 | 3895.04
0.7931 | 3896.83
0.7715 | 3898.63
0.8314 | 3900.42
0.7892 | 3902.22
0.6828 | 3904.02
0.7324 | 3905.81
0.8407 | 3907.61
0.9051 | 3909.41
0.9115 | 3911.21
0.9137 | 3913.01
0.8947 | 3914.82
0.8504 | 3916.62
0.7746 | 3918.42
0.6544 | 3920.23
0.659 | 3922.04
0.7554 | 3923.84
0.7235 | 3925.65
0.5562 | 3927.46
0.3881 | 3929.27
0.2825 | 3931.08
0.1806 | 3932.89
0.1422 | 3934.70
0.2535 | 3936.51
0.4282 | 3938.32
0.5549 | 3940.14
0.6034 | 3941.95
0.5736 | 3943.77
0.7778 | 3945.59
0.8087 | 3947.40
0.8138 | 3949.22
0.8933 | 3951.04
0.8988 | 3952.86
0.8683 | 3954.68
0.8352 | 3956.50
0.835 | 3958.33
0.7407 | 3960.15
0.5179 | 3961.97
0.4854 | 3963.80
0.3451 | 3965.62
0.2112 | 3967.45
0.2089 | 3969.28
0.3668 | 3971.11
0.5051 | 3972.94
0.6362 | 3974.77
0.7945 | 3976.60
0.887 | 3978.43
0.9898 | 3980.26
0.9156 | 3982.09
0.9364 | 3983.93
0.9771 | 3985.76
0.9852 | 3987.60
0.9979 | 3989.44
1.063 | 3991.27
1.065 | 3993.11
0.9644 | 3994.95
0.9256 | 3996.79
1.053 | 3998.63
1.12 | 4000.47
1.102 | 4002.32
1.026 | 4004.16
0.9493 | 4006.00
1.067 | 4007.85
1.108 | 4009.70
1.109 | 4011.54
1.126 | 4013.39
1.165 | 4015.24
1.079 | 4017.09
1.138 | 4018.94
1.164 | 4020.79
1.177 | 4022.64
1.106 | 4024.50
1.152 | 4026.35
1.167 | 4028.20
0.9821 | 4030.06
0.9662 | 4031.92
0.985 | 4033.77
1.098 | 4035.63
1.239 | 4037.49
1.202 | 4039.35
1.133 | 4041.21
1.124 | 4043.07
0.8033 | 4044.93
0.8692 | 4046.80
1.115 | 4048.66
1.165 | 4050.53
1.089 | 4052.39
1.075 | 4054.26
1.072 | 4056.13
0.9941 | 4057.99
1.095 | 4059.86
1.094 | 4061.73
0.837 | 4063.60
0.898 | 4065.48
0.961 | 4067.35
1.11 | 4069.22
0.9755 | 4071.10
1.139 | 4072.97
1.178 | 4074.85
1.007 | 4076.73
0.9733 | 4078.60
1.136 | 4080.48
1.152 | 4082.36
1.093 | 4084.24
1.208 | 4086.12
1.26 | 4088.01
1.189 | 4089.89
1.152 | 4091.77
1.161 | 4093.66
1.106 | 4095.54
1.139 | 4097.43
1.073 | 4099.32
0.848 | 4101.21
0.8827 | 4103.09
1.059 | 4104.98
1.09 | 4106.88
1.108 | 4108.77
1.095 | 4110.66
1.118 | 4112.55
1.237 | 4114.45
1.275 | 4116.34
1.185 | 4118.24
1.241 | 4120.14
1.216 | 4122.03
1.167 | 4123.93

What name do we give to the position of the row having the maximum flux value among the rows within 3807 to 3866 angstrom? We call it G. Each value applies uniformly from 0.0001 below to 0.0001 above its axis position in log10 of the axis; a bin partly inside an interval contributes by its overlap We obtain 3809.88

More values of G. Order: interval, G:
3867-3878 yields 3875.35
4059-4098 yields 4088.01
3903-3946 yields 3913.01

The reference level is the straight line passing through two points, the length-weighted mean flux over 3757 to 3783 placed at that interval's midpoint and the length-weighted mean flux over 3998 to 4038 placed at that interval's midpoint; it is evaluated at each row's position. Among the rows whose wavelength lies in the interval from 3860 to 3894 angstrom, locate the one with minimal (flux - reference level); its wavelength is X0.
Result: 3871.79 angstrom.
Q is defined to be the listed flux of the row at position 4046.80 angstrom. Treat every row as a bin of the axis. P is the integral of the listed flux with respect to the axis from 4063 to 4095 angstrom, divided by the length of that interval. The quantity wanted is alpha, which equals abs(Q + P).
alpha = 2.0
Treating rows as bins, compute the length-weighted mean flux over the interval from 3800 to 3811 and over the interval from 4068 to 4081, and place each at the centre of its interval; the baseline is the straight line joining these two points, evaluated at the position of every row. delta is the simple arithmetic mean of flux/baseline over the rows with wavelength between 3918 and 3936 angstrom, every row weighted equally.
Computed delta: 0.6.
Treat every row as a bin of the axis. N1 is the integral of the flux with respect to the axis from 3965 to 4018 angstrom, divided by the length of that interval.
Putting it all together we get 0.9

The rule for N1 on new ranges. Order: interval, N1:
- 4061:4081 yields 1.0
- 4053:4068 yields 1.0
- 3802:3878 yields 0.6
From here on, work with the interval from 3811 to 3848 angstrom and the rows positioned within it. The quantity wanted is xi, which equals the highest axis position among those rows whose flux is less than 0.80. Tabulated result 3846.91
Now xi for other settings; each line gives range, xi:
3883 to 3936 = 3934.70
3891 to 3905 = 3904.02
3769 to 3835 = 3834.52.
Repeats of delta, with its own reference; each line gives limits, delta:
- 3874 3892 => 0.7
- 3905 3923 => 0.9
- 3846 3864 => 0.7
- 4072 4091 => 1.1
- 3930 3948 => 0.5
